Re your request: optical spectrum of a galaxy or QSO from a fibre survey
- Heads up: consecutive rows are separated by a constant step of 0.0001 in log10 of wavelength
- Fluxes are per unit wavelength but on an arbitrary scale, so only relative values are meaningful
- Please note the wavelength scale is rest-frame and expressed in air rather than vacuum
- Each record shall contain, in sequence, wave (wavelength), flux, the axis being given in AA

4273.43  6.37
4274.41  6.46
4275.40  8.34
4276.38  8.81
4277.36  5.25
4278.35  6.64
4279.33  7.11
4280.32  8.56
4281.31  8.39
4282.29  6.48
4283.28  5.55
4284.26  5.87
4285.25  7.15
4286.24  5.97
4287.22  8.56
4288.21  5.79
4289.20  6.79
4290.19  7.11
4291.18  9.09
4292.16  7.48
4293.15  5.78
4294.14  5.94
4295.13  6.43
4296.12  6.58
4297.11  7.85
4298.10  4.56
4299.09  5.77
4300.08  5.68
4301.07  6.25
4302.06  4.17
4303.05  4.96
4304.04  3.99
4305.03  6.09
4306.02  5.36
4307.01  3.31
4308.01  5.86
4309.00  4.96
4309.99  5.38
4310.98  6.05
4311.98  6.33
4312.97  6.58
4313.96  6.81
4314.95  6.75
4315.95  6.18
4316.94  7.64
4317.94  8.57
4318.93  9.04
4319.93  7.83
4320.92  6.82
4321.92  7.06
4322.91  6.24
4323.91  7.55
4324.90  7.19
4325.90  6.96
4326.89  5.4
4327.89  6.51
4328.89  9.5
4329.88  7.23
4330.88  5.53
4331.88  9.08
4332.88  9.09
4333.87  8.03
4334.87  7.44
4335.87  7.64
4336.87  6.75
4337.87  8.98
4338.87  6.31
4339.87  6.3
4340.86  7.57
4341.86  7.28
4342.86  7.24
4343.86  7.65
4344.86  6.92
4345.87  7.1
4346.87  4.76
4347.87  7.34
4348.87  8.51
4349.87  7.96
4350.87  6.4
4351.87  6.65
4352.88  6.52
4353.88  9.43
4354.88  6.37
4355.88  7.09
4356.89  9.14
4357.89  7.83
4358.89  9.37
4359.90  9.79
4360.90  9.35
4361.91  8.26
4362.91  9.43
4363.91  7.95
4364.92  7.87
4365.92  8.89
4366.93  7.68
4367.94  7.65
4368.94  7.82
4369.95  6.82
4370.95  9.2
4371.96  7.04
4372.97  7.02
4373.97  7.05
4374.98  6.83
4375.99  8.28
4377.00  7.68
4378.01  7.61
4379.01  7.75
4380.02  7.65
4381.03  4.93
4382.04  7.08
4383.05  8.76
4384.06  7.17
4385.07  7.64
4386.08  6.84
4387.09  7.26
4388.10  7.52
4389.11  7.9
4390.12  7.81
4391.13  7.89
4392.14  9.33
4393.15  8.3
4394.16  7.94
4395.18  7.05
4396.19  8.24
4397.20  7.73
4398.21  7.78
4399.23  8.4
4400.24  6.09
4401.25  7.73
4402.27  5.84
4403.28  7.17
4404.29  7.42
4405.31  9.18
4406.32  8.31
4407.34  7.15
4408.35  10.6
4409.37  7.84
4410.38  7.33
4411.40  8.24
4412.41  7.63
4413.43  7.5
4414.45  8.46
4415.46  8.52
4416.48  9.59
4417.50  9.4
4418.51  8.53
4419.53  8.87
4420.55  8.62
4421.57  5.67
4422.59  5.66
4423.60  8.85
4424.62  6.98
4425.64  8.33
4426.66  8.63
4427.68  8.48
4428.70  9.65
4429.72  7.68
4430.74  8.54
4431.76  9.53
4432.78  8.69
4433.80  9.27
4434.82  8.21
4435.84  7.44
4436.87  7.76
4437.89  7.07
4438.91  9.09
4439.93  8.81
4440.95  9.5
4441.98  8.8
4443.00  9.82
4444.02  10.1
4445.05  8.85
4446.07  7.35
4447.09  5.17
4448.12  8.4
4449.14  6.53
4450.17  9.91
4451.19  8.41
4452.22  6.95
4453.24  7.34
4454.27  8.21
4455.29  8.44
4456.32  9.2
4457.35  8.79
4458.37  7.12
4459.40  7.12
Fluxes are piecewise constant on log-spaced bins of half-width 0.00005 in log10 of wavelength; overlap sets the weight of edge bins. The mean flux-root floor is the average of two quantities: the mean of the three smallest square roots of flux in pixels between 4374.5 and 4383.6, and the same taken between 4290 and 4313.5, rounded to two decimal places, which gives 2.23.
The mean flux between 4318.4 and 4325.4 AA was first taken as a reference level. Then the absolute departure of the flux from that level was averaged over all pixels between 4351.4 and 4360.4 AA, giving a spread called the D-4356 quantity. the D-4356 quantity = 1.28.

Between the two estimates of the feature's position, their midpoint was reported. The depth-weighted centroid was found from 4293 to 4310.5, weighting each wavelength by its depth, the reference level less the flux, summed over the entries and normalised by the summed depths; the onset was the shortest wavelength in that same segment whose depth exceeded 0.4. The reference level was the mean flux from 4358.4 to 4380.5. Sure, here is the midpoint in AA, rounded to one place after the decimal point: 4297.8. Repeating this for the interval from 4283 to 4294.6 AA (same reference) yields 4285.7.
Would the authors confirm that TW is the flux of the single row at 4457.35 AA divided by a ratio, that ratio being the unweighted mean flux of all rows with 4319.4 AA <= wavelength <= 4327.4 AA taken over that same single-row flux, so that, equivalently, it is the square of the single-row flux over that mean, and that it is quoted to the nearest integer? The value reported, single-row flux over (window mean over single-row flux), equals 11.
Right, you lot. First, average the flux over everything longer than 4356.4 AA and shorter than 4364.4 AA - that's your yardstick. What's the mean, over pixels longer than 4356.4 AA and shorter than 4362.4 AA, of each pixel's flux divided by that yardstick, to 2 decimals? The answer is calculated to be 1.01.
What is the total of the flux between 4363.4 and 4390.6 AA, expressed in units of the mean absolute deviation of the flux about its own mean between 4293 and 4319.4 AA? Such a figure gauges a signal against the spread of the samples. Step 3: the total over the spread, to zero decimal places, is 217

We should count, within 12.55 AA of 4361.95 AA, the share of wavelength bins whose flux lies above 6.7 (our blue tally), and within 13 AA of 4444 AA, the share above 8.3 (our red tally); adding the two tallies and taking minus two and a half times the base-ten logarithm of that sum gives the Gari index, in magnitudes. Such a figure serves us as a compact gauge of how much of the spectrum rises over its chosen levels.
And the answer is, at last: -0.40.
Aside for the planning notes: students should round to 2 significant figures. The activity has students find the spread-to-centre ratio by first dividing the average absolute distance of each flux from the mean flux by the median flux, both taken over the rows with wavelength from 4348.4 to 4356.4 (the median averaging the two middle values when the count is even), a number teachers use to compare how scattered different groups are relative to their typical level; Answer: 0.14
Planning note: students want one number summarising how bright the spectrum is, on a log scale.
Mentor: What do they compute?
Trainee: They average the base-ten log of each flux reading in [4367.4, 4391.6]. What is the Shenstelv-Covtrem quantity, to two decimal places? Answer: 0.87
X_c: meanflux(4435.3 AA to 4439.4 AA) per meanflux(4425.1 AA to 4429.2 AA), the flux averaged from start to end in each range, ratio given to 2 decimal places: 0.89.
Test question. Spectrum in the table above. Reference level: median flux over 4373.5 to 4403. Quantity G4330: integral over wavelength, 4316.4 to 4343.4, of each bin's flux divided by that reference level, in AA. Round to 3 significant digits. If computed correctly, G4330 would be 26.1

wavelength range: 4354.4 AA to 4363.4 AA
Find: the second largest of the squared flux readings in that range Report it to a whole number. 89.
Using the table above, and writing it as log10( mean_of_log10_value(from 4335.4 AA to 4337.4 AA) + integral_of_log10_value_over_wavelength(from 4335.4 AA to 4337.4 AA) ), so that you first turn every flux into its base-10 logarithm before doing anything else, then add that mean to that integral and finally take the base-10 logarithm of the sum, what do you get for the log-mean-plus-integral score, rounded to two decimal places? 0.41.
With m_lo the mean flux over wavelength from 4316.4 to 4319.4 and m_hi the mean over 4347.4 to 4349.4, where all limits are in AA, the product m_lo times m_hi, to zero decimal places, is 67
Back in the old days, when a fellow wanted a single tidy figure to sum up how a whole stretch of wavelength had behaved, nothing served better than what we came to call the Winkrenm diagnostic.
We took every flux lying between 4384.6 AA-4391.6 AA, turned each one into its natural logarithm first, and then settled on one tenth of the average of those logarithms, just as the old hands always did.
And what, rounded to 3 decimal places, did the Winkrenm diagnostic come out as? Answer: 0.202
